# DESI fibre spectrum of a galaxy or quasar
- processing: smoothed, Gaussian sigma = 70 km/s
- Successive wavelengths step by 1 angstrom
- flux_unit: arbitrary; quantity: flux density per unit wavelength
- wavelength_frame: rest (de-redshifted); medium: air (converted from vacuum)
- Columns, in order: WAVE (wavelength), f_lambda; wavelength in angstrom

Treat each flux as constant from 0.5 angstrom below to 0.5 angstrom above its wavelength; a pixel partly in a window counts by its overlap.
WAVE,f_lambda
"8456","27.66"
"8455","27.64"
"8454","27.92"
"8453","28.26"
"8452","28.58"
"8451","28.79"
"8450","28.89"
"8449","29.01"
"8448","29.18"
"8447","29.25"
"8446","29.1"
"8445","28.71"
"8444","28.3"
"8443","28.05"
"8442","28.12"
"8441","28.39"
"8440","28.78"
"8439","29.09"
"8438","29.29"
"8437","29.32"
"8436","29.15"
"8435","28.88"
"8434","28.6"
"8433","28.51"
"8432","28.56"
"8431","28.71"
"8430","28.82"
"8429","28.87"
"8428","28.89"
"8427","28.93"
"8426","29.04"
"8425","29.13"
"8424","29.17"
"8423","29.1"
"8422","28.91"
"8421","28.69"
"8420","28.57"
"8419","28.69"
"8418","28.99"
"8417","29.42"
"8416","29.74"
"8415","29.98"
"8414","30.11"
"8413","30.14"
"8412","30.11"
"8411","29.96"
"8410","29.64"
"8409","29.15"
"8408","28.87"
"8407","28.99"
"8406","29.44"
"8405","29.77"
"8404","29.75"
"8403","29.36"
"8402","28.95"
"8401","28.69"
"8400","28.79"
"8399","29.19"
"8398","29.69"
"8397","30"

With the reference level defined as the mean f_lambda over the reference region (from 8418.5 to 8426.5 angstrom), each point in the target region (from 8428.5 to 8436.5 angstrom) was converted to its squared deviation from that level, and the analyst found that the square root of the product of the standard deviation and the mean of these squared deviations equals 0.06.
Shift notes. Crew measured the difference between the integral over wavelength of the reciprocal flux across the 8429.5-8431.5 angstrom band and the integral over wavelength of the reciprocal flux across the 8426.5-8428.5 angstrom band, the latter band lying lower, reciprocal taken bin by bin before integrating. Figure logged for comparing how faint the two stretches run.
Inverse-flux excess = 0.00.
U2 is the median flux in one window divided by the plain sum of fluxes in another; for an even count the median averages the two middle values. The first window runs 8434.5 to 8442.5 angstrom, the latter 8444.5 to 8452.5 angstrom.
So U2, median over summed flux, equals 0.125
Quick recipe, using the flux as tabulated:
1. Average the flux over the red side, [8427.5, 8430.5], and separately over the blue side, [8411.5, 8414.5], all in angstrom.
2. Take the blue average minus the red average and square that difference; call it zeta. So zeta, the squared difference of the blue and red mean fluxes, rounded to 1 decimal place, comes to 1.6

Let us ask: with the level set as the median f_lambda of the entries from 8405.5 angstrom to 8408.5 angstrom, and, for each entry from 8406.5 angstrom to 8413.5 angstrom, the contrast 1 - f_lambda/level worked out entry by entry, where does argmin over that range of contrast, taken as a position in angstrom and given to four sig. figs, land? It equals 8413 angstrom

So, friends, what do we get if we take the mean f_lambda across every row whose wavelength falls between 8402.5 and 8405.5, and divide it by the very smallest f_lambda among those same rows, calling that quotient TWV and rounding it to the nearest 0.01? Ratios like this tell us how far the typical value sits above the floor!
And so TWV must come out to 1.01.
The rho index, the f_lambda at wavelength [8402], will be 28.95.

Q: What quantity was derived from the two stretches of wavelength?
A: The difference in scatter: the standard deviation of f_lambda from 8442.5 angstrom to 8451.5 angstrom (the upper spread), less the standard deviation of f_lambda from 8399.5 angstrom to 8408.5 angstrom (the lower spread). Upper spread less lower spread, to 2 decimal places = -0.01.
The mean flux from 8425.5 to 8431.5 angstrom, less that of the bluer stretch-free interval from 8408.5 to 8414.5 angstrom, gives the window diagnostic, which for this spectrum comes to -1.0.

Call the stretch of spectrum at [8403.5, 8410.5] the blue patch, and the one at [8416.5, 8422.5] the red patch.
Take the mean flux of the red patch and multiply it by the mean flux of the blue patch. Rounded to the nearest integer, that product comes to 848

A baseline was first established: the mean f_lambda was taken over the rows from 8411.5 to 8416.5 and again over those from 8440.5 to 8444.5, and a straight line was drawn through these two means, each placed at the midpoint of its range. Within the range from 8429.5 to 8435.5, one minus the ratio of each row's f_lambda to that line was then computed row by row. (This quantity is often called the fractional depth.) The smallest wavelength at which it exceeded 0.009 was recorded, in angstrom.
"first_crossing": 8432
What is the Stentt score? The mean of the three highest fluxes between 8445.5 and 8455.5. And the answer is 29.18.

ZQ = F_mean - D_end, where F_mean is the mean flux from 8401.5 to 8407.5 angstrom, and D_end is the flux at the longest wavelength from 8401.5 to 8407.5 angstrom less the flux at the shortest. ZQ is 29.3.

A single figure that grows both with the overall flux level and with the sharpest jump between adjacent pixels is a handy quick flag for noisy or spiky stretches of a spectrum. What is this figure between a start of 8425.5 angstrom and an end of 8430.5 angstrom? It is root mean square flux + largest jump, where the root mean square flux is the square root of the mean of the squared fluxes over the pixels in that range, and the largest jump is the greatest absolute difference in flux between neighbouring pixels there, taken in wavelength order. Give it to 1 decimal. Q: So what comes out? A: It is 29.0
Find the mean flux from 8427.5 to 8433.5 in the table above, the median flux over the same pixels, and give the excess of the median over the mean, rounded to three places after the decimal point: 0.038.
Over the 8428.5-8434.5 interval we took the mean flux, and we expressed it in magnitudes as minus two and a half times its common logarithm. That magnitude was -3.644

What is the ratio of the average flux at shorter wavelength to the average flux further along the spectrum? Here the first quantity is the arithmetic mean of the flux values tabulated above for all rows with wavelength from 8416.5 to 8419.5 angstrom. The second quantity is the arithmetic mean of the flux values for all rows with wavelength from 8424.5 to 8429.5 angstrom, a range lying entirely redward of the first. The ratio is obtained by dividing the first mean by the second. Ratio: 1.00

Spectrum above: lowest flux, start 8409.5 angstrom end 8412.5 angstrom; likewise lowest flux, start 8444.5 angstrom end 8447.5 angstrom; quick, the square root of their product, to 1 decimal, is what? 29.2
